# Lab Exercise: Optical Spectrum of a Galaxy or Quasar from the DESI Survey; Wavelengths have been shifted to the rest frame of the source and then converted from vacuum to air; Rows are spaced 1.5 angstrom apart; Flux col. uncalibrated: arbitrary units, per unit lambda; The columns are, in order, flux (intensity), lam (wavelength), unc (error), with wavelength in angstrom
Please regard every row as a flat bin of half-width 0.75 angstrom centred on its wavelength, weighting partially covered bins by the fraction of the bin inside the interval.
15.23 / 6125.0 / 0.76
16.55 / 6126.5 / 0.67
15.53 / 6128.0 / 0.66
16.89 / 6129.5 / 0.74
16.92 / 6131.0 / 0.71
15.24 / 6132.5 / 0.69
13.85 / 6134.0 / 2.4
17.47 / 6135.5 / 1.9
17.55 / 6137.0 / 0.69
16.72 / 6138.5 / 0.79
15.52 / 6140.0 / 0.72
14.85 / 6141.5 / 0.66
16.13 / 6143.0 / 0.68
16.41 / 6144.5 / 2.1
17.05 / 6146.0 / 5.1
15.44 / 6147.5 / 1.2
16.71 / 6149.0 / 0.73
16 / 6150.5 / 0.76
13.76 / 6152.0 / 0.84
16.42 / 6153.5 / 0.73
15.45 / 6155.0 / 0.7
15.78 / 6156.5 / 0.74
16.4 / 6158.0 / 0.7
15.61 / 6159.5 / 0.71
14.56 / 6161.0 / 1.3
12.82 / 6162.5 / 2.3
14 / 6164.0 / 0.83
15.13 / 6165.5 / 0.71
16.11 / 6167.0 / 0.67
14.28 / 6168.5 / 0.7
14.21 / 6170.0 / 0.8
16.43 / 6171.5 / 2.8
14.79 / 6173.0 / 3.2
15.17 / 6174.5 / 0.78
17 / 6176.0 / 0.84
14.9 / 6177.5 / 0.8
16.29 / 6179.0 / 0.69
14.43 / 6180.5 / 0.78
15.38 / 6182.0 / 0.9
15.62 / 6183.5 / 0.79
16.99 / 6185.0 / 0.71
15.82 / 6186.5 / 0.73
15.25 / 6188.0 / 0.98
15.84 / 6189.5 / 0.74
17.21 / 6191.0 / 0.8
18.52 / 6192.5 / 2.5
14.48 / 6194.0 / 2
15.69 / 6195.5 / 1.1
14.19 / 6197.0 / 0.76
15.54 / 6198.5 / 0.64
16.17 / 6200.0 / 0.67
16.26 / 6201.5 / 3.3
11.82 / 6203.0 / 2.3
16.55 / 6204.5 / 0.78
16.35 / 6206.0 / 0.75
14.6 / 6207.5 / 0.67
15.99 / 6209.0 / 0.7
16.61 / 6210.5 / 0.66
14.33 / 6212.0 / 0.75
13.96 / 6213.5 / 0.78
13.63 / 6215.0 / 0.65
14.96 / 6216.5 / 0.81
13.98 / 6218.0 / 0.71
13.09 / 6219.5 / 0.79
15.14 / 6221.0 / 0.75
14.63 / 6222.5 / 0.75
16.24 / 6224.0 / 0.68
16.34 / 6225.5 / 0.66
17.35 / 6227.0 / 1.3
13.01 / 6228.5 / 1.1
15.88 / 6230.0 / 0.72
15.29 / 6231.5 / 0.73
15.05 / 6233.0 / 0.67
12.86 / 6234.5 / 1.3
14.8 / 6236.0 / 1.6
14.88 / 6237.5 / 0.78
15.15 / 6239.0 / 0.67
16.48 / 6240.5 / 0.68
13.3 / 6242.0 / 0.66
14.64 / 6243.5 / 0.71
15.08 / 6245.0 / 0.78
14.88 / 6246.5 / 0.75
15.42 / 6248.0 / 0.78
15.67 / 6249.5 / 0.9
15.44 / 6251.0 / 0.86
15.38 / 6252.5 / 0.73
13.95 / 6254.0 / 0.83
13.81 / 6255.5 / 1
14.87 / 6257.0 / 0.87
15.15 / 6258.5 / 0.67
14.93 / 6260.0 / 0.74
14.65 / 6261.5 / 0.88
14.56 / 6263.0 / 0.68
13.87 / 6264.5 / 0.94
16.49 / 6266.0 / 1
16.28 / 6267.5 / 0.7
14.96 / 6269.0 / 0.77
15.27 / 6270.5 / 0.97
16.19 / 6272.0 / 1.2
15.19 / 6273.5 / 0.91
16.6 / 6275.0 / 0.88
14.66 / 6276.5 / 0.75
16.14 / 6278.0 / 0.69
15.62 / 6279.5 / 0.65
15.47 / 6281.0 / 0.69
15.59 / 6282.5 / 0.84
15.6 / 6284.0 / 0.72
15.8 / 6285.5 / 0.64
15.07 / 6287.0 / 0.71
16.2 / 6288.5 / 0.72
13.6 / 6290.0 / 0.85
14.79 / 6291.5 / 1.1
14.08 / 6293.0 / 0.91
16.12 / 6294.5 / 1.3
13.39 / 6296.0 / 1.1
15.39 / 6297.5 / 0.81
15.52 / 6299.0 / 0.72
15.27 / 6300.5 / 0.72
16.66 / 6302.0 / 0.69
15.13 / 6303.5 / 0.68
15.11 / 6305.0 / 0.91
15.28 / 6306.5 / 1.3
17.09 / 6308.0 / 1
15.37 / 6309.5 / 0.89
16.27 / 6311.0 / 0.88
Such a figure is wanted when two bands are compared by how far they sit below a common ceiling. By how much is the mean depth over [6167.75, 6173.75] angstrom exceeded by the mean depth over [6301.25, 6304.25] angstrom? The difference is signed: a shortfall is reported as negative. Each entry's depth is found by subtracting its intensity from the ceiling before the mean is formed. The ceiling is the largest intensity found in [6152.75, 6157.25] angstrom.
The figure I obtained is -1.0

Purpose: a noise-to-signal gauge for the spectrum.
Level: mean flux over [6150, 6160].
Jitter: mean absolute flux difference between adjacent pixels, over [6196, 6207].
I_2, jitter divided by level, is 0.12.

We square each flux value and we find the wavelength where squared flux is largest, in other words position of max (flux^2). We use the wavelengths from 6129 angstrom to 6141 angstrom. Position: 6137.0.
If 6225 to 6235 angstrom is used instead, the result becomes 6227.0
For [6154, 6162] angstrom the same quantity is 6158.0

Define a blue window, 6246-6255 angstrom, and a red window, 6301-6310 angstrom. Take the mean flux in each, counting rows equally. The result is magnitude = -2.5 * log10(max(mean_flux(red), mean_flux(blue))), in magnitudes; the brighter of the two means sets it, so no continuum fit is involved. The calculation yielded -2.99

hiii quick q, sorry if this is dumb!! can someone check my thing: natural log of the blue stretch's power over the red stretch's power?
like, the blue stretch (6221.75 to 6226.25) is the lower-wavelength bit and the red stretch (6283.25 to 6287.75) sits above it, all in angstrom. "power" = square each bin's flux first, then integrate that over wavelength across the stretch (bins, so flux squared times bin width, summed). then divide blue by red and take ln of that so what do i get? 0.03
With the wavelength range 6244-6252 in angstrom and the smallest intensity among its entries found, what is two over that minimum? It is 0.134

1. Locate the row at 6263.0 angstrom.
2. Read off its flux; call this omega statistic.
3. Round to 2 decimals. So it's 14.56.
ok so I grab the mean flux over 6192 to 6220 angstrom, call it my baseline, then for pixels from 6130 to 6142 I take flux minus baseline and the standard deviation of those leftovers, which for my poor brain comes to 1.3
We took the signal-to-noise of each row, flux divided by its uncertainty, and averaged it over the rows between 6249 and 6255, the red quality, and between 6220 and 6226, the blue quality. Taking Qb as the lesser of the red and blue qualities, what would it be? 18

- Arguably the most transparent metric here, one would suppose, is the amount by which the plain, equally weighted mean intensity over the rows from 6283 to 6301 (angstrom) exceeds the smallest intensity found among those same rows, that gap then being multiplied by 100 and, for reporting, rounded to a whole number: 168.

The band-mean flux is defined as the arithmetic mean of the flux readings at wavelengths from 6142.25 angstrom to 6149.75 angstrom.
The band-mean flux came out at 16.3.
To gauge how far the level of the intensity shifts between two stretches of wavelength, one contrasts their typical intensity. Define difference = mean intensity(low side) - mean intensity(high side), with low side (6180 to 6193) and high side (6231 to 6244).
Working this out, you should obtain 1.4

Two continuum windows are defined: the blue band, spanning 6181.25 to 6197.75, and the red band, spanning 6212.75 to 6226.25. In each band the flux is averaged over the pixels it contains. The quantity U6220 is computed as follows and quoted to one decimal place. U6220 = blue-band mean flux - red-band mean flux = 1.2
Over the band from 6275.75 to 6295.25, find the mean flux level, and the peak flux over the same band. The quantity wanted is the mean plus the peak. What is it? 31.5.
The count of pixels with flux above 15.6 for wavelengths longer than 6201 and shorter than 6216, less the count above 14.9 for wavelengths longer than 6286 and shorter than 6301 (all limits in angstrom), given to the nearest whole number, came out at -1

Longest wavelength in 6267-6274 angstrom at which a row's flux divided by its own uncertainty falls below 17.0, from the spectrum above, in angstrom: 6273.5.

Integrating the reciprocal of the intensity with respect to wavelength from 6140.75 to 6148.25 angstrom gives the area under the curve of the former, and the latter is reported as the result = 0.471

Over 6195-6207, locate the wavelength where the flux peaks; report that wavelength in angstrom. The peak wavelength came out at 6204.5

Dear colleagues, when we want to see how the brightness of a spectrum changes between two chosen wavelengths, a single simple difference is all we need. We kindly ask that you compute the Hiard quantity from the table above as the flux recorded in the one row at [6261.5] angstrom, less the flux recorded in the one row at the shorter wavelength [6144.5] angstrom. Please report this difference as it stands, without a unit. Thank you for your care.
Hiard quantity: -1.8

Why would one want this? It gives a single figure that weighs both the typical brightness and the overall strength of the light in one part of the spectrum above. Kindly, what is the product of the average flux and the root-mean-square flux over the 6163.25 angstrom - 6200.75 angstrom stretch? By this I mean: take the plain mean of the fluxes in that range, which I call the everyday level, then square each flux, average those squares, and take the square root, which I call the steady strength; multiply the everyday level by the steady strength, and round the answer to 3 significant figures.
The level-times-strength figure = 243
